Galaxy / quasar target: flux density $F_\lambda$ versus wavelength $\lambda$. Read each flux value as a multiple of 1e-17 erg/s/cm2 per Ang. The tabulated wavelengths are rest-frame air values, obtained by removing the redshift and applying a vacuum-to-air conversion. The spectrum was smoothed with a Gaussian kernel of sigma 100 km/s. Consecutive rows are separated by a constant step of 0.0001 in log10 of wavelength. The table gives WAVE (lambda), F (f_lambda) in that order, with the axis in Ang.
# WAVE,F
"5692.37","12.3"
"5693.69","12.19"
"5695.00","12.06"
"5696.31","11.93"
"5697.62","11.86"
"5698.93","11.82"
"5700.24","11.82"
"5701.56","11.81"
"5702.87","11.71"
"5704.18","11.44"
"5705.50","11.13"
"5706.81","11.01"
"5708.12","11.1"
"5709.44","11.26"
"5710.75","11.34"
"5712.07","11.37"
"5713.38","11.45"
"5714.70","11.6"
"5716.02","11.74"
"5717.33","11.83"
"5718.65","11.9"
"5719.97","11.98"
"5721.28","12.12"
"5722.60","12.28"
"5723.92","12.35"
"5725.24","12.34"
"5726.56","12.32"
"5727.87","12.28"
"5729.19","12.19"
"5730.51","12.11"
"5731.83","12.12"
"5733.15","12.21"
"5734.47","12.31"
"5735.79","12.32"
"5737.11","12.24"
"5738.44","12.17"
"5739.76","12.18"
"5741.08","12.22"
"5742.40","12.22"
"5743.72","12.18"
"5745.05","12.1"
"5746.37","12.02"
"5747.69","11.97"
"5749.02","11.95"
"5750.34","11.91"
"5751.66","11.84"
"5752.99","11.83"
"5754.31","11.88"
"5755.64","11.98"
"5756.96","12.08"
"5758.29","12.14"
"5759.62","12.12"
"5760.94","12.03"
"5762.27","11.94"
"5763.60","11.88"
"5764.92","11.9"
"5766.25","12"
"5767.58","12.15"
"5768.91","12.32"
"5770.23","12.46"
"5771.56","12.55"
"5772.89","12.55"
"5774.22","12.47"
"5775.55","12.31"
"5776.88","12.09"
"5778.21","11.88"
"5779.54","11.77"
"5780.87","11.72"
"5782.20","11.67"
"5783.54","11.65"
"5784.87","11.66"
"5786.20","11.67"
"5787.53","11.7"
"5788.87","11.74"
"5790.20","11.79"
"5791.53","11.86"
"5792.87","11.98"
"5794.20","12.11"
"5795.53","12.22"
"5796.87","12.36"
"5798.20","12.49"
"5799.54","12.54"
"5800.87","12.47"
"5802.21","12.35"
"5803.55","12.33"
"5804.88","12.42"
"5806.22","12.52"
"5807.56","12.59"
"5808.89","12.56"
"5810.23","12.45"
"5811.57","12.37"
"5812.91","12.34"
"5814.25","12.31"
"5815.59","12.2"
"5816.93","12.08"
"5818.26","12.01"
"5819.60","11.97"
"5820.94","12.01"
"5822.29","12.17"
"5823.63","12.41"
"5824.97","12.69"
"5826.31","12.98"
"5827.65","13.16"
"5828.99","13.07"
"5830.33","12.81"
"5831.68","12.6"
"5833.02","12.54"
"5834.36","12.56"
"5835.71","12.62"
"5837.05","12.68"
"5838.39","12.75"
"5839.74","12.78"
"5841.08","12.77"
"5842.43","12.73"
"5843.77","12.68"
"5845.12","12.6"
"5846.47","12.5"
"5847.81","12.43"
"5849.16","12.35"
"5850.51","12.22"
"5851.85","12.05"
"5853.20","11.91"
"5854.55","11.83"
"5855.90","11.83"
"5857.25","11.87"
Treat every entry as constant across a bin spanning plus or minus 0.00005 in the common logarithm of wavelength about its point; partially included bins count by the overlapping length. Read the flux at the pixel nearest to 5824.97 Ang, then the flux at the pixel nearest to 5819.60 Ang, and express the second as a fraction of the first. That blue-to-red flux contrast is 0.94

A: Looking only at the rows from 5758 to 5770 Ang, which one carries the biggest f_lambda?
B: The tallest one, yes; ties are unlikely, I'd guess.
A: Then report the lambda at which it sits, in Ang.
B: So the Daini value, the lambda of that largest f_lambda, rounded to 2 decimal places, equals 5768.91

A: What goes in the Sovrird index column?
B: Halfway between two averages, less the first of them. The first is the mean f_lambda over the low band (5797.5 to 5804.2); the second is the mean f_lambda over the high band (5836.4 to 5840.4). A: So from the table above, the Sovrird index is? 0.15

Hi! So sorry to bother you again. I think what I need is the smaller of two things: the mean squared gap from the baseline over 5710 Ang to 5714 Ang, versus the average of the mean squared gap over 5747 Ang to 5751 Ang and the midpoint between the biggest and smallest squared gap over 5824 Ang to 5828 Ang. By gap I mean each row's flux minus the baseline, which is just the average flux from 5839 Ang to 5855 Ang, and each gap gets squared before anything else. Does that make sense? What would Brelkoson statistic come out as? 0.27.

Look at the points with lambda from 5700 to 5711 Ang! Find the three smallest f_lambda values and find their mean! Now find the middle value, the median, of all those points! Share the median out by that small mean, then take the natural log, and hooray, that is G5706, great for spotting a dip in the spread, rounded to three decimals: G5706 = 0.023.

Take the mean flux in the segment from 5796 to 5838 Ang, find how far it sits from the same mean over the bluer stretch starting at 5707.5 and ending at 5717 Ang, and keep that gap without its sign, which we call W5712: 1.1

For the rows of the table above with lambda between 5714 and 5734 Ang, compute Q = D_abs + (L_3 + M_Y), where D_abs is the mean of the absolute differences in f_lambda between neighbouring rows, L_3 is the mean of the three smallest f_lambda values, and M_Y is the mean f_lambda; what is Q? 23.9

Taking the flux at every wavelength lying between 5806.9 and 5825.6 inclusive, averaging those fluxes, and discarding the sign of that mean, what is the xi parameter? 12.3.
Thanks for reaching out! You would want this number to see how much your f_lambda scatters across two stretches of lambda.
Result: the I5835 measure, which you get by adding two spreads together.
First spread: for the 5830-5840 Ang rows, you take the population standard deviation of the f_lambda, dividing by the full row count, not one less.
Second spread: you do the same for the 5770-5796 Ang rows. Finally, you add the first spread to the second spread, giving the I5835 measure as 0.41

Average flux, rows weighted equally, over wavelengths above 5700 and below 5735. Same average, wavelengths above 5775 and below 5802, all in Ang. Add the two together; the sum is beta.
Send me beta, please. 23.8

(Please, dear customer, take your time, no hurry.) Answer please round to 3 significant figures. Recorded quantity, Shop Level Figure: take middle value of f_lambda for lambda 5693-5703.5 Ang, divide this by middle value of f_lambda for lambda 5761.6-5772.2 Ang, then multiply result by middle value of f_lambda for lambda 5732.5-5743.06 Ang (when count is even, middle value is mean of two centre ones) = 12.0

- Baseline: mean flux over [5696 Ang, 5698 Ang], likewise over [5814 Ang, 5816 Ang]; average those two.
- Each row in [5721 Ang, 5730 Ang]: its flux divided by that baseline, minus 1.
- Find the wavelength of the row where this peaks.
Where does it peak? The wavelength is 5723.92 Ang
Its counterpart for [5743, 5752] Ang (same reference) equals 5743.72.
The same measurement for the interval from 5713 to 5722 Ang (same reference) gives 5721.28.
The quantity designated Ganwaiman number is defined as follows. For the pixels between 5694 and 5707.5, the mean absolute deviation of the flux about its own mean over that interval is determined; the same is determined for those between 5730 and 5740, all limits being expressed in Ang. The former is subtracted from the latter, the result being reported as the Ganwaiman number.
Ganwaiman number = -0.22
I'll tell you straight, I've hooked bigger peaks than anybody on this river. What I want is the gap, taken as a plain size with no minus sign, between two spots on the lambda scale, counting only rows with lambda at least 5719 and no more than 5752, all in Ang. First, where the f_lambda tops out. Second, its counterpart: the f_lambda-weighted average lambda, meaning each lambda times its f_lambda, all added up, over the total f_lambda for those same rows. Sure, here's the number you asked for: 11.8 Ang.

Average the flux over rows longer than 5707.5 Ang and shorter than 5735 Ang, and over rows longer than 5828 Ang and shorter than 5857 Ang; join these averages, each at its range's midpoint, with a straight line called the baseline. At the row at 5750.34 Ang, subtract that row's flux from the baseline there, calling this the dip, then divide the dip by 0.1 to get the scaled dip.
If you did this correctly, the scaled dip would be 1.4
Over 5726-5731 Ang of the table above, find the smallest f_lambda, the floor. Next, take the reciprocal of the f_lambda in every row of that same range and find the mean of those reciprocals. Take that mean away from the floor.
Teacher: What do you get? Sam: 12.0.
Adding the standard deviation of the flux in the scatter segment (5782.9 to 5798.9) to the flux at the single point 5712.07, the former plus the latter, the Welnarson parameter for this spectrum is 11.7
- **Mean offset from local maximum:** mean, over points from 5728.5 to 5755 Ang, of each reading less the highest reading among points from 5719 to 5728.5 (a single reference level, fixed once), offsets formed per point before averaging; -0.25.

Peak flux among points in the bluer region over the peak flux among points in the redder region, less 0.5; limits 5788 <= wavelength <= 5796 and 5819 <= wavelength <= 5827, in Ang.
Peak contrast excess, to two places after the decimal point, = 0.44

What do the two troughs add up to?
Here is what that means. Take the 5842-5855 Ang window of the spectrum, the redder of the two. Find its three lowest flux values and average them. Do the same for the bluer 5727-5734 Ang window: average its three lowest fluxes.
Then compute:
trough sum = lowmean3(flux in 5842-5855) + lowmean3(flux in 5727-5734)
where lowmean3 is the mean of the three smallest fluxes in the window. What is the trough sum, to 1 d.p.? 24.1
